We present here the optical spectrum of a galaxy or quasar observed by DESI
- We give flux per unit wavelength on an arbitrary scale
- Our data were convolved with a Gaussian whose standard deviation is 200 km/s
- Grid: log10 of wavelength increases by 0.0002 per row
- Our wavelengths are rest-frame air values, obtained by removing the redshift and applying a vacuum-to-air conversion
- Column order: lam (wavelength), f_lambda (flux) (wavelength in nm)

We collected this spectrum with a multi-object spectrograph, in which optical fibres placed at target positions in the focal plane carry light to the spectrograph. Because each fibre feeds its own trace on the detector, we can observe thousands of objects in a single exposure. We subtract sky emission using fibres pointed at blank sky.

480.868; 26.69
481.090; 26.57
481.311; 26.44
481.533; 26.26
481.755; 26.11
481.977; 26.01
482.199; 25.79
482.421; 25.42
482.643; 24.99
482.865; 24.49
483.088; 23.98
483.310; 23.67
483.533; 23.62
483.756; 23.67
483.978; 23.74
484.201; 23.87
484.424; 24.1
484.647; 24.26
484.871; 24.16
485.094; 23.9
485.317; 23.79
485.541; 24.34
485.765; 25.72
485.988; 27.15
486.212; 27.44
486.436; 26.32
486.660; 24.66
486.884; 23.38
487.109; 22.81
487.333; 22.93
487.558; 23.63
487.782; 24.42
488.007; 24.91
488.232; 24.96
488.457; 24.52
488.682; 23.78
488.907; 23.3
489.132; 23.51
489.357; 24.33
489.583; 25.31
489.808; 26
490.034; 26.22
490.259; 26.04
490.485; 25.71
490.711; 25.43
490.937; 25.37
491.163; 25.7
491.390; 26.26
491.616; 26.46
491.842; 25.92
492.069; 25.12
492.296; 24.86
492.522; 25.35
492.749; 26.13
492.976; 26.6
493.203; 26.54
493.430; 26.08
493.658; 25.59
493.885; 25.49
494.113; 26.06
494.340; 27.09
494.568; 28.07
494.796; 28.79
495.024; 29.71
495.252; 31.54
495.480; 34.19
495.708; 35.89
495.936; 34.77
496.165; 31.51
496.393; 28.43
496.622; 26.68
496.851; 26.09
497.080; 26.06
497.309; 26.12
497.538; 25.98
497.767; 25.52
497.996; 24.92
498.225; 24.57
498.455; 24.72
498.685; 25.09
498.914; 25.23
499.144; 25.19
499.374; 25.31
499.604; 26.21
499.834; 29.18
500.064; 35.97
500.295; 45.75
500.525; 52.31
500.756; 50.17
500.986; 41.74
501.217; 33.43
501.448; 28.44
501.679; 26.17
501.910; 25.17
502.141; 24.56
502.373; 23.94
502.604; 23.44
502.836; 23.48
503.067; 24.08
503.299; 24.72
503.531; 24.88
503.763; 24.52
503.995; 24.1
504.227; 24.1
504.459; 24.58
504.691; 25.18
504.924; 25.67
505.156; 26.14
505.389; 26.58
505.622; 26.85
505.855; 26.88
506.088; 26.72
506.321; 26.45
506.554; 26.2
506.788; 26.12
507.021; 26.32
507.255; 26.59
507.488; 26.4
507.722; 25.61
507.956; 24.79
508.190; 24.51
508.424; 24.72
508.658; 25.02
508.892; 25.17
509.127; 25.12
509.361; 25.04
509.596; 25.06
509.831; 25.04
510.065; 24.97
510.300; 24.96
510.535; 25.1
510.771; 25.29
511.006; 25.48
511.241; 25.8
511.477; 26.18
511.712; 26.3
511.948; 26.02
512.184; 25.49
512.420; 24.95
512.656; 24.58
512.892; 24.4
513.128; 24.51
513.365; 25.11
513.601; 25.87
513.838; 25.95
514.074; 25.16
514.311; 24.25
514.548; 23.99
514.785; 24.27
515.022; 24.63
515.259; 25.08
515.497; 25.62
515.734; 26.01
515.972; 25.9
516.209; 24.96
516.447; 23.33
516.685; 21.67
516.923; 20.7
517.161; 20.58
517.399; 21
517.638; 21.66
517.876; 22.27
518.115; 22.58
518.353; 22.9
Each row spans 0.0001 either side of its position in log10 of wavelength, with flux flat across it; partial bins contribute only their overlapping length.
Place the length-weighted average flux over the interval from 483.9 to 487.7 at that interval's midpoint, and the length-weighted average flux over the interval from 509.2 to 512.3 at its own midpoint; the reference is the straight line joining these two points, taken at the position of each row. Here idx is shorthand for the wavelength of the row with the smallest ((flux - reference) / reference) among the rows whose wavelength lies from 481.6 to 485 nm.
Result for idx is 483.533 nm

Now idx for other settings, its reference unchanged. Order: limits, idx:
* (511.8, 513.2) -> 512.892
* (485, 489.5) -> 487.109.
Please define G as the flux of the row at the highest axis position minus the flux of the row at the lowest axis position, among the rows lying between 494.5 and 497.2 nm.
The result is -2.0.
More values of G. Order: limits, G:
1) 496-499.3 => -6.3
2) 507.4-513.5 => -1.3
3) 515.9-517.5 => -4.9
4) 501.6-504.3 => -2.1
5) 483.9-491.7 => 2.7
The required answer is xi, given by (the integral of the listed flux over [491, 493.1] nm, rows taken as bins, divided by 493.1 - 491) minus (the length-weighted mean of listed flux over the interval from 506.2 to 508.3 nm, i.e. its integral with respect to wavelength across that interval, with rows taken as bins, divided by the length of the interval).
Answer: -0.1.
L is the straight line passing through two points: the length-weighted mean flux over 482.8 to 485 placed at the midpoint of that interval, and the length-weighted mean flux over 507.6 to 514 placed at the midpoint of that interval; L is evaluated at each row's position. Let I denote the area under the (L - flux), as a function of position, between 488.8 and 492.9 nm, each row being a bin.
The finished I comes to -4.6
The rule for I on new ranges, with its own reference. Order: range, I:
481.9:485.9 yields -1.9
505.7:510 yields -2.4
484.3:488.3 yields -2.2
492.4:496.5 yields -17.7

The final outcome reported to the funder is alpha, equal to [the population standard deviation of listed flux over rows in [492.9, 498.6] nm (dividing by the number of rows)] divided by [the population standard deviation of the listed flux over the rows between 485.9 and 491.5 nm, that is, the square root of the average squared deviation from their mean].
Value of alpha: 2.5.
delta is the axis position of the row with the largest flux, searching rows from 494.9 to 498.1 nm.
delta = 495.708 nm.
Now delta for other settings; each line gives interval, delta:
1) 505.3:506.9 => 505.855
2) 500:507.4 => 500.525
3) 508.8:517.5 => 511.712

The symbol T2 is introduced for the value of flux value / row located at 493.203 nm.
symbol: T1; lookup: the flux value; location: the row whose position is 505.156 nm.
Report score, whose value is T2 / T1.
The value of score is 1.02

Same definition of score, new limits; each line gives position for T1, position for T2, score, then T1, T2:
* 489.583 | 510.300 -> 0.99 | 25.31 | 24.96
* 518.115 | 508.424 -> 1.09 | 22.58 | 24.72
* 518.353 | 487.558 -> 1.03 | 22.9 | 23.63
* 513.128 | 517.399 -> 0.86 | 24.51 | 21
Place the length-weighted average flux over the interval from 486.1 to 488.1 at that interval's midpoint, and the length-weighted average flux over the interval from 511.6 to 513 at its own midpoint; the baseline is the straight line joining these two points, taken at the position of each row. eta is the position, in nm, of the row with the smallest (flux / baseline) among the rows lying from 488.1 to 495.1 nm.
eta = 488.907 nm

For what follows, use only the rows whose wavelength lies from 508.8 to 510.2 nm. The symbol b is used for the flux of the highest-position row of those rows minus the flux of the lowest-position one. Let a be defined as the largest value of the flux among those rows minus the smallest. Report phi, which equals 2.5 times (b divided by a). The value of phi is -2.5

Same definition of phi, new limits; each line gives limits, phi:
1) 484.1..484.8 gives 2.5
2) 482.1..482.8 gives -2.5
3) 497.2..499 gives -1.4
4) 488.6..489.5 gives 1.3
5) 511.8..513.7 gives -0.2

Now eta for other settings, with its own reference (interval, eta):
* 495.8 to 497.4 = 497.080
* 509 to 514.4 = 514.311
